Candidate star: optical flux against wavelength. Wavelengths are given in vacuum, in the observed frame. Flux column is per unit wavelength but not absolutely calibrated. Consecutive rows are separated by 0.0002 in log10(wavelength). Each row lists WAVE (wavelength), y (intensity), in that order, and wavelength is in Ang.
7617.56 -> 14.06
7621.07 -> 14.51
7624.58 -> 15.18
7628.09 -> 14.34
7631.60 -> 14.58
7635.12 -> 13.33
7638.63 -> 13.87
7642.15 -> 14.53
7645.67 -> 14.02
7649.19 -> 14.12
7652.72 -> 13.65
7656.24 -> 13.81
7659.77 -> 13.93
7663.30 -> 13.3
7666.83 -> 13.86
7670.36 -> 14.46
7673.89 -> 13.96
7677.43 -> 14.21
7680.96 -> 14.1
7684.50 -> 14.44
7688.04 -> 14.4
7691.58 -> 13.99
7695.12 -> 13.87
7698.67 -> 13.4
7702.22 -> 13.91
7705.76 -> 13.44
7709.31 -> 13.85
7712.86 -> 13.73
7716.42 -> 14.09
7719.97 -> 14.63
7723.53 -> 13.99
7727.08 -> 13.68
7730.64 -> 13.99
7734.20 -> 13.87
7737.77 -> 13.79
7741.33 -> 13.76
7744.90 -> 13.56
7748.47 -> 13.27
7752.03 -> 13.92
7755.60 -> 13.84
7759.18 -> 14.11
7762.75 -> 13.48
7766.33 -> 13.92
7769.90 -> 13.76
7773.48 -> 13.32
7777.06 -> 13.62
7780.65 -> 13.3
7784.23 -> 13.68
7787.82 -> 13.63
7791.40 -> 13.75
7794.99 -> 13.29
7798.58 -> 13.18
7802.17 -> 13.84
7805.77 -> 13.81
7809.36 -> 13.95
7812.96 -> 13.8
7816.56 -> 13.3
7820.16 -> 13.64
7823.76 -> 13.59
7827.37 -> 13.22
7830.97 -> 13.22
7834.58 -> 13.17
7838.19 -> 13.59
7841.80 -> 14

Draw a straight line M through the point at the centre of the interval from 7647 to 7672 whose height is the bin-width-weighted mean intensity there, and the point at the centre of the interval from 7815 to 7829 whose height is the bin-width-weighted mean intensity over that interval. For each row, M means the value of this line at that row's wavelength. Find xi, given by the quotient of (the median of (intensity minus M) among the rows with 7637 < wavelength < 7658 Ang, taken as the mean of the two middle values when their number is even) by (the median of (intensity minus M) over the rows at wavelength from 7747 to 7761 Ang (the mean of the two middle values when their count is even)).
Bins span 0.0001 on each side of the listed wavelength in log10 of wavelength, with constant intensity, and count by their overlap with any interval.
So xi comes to 0.1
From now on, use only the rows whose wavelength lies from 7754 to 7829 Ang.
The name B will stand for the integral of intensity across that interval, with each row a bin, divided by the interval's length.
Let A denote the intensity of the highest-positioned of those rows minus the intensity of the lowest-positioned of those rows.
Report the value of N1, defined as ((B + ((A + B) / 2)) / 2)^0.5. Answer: 3.17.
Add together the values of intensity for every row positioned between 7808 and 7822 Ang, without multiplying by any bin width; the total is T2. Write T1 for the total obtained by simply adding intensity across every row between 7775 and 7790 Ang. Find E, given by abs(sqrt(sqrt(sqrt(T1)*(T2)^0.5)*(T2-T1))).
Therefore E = 1.8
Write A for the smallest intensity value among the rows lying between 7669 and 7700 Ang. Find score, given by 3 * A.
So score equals 40.2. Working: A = 13.4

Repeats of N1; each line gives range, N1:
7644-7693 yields 3.24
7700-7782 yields 3.19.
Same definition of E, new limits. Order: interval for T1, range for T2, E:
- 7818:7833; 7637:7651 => 4.6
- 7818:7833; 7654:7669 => 3.0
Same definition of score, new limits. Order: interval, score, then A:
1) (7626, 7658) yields 40.0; 13.33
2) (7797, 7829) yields 39.5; 13.18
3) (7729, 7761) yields 39.8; 13.27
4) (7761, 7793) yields 39.9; 13.3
